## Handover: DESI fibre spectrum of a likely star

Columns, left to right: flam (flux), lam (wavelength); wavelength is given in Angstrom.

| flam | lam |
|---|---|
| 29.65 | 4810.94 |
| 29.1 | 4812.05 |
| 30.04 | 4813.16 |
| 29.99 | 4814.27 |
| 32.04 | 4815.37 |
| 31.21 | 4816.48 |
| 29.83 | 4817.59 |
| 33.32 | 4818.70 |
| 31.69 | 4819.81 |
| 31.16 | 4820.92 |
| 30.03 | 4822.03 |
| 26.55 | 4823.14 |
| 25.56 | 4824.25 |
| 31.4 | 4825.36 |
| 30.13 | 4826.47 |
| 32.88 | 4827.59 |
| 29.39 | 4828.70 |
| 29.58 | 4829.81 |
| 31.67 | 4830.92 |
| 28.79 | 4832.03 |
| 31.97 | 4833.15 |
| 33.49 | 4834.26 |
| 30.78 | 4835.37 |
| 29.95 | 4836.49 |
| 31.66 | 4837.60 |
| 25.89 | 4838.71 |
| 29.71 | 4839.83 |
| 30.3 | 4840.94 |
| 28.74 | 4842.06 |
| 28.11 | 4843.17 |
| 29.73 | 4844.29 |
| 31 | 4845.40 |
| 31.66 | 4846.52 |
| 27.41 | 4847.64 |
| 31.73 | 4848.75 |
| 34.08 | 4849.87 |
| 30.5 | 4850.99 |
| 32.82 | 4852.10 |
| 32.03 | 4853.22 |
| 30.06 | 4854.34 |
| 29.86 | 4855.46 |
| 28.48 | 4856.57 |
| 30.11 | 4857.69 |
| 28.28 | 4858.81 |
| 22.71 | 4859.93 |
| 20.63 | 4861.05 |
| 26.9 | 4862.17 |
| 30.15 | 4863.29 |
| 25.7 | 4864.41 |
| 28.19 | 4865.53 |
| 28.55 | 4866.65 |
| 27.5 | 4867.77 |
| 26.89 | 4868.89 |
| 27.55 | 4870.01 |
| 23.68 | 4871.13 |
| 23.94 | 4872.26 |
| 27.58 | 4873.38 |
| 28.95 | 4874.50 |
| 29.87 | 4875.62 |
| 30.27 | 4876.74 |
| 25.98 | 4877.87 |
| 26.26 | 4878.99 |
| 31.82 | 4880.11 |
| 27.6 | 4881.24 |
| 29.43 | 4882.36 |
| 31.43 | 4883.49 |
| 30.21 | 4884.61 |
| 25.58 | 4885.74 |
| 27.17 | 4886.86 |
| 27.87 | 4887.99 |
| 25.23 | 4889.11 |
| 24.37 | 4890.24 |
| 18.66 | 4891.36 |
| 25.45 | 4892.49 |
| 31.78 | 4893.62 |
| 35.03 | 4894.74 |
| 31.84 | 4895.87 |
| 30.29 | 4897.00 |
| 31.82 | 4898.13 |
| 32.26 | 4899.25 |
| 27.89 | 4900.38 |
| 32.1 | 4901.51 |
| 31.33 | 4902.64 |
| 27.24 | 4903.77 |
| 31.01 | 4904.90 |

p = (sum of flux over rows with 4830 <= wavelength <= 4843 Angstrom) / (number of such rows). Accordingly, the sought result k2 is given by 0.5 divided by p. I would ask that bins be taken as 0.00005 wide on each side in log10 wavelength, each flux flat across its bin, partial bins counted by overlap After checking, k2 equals 0.0165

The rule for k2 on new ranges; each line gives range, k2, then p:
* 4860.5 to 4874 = 0.0189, 26.4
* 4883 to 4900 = 0.0175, 28.6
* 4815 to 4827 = 0.0165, 30.3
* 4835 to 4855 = 0.0165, 30.3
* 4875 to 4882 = 0.0175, 28.6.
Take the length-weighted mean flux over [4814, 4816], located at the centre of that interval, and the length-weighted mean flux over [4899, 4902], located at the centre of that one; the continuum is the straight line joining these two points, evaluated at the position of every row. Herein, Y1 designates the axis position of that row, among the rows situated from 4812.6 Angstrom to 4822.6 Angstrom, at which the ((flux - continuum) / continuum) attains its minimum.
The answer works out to 4817.59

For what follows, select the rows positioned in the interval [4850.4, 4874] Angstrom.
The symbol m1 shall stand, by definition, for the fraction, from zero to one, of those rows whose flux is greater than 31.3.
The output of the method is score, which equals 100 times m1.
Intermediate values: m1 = 0.10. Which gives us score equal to 10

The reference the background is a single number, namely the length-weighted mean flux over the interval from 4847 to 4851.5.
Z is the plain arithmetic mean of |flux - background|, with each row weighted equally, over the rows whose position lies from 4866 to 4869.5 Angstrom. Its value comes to 3.3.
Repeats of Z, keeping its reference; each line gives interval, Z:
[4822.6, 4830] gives 2.3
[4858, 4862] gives 7.0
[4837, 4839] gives 2.9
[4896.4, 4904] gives 1.6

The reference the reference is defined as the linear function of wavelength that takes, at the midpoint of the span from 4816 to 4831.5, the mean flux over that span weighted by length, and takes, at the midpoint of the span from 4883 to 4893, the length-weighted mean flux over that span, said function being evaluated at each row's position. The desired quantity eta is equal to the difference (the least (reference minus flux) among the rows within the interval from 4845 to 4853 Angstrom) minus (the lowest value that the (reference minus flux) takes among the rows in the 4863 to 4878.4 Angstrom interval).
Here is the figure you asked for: -2.1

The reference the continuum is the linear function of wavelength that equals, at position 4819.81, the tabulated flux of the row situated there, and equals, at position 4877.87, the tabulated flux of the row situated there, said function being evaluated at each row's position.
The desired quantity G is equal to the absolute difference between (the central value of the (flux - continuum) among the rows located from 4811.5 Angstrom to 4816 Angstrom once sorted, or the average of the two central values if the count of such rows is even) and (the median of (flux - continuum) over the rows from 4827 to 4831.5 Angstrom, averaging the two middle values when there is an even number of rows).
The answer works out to 2.2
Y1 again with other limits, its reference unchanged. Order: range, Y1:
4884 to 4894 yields 4891.36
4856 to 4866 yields 4861.05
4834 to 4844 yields 4838.71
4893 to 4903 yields 4900.38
